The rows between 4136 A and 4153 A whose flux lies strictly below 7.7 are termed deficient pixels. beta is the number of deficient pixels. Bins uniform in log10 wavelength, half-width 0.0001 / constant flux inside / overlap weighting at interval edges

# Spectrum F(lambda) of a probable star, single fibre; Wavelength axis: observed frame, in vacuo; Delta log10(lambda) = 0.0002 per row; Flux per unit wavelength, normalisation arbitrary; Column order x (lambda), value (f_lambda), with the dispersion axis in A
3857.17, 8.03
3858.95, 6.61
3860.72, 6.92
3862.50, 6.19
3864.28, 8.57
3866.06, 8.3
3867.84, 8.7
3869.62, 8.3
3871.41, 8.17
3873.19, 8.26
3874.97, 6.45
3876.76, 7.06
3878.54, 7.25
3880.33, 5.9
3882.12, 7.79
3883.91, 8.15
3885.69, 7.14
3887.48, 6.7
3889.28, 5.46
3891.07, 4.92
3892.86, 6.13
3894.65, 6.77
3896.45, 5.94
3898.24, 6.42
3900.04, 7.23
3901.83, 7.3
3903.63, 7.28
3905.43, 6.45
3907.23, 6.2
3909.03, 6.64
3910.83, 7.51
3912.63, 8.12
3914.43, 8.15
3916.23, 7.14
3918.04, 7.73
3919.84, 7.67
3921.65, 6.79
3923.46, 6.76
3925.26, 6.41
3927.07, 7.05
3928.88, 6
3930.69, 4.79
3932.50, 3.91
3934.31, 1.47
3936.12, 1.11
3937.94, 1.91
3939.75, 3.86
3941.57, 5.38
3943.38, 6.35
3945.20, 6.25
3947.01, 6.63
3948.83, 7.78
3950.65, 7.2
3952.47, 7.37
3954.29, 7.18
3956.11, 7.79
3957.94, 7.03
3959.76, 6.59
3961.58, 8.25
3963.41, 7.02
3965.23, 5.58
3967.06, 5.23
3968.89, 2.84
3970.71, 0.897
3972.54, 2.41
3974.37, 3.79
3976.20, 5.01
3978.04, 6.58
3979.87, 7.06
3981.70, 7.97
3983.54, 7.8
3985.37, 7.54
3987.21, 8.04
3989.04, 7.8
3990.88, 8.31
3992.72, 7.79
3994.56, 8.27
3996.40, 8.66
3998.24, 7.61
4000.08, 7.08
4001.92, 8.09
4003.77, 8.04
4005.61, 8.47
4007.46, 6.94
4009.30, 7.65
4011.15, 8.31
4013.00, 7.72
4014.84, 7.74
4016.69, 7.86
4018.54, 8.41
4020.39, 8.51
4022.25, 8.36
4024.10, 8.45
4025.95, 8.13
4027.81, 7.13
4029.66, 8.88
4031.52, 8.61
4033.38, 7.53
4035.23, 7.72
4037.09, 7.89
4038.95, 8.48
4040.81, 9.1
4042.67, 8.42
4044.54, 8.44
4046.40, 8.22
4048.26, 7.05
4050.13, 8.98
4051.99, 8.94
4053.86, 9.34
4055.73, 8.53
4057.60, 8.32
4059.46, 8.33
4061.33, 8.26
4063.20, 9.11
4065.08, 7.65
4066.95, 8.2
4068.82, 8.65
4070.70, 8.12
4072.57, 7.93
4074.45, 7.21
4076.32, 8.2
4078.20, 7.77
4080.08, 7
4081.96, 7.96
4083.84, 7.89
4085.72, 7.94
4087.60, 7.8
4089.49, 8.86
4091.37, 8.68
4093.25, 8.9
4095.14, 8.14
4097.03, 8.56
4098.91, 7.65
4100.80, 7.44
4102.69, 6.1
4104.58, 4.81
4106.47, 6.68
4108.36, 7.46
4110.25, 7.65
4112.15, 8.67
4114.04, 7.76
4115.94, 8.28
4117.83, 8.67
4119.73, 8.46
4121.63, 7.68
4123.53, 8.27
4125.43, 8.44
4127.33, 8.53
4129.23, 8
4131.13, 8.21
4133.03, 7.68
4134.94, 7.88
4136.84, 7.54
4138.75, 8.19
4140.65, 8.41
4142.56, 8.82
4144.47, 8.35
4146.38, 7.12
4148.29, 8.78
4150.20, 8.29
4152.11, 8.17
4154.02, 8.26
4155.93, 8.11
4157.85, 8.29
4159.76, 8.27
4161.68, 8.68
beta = 2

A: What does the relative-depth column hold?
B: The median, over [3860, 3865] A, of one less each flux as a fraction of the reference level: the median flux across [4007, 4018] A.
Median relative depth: 0.105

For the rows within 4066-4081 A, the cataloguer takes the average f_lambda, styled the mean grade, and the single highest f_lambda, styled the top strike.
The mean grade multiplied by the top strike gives 68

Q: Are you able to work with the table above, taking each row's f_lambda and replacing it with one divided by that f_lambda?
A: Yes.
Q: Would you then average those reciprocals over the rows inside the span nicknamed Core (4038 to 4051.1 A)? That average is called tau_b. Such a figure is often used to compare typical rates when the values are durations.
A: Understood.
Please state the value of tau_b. 0.120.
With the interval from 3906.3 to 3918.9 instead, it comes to 0.137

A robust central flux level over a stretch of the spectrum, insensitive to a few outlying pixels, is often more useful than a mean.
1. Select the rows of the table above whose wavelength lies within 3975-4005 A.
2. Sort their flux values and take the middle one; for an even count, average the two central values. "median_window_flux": 7.80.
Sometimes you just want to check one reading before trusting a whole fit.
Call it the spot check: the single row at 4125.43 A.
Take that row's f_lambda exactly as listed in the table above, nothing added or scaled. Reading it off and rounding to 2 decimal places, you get 8.44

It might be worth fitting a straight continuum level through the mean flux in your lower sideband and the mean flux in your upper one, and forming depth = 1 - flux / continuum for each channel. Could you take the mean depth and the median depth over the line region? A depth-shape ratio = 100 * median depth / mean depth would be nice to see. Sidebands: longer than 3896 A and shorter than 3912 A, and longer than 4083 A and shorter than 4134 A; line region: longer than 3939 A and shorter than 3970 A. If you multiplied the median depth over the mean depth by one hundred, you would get 57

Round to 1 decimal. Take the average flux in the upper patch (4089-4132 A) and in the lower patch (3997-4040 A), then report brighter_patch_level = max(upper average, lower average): 8.0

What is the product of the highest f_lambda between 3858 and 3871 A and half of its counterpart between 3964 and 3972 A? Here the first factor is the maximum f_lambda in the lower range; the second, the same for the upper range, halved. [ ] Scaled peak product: 24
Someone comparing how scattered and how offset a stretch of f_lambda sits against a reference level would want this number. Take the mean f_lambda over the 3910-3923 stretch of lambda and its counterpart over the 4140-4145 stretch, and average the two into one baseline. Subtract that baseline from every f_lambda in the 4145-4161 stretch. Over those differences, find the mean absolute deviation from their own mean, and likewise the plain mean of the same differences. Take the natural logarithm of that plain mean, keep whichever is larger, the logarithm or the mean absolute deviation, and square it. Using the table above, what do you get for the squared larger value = 0.075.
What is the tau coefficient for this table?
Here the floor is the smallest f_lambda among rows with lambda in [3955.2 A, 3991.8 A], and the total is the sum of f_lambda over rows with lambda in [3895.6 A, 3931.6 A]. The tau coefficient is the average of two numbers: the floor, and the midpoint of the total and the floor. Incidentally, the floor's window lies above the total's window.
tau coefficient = 35.1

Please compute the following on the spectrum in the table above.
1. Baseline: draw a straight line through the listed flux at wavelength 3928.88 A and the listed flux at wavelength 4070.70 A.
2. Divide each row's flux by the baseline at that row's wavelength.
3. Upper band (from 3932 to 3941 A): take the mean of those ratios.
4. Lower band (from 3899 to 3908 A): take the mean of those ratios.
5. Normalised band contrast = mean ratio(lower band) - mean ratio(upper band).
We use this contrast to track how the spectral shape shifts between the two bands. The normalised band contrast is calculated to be 0.82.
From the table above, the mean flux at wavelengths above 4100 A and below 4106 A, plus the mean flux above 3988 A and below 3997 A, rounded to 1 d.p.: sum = 14.3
